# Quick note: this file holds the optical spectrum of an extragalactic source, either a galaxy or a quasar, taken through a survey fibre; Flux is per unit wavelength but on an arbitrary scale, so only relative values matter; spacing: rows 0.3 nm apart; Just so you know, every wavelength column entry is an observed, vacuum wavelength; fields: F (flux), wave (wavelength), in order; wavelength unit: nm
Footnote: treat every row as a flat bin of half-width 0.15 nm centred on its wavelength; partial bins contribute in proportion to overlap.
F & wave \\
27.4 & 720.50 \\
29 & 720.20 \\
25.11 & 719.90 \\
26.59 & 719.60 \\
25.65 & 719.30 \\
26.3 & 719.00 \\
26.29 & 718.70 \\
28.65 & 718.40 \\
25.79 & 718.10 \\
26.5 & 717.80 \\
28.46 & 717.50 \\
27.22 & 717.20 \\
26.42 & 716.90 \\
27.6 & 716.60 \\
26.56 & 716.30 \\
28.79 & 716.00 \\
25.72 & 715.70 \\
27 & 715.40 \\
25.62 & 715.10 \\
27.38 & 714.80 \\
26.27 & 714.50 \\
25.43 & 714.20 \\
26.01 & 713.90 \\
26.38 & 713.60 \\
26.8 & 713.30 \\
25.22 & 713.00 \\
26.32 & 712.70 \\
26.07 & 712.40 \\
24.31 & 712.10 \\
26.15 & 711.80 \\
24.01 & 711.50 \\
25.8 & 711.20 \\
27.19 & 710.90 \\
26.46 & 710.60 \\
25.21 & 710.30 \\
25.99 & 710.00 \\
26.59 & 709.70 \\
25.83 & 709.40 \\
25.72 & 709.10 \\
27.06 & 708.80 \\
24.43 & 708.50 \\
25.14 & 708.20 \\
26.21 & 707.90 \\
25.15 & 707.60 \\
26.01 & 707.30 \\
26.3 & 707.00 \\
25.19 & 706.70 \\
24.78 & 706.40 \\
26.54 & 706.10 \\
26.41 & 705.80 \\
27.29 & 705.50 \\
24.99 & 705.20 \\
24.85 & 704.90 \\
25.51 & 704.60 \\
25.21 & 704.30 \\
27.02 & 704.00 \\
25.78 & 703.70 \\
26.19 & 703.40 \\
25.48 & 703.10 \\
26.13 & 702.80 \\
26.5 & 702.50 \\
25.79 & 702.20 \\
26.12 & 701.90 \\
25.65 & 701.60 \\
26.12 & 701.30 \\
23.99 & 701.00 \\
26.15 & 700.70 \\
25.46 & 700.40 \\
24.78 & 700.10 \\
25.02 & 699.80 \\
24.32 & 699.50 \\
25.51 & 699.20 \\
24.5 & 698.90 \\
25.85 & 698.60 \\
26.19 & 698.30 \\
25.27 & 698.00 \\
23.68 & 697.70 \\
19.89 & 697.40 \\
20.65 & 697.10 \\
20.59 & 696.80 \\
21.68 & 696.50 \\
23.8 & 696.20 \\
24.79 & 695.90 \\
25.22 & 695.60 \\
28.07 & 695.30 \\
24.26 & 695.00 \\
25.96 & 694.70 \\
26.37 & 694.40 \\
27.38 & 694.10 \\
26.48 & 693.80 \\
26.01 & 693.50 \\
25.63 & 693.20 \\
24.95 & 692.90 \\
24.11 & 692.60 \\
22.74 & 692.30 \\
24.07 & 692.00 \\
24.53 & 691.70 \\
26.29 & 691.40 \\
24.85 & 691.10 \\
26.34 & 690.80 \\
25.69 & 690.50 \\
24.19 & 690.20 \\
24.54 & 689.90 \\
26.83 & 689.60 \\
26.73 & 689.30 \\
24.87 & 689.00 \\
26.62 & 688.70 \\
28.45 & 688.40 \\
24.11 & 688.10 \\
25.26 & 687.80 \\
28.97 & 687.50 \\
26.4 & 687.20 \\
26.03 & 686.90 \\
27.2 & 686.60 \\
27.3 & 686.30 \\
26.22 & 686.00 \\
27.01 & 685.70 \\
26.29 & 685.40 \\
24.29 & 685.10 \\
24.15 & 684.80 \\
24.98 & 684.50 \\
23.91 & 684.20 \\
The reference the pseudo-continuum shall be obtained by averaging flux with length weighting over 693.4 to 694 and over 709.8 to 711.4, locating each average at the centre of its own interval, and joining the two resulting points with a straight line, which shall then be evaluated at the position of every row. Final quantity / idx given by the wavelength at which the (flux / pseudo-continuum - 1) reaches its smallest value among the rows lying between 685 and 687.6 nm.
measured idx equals 685.10 nm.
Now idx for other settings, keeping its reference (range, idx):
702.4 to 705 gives 704.90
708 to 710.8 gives 708.50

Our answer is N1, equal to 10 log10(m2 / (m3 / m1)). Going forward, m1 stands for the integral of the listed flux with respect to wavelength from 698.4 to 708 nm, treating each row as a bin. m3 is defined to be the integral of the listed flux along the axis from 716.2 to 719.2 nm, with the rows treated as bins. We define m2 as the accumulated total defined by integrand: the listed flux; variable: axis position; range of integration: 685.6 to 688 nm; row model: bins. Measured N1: 22.9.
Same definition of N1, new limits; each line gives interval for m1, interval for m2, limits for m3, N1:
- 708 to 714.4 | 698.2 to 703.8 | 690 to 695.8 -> 22.1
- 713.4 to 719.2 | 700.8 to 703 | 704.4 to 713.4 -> 15.8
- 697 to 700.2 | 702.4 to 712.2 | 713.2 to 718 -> 21.8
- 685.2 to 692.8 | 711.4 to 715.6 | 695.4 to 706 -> 19.1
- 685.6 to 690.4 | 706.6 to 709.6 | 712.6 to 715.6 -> 20.9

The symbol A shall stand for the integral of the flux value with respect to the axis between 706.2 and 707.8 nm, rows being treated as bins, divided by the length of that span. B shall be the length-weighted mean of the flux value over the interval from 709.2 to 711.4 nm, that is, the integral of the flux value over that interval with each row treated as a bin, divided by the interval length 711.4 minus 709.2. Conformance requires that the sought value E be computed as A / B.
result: 0.98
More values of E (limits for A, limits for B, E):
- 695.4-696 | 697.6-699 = 1.00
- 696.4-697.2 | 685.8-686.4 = 0.78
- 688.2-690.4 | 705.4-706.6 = 0.99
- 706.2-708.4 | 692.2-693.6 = 1.03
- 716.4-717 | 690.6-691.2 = 1.05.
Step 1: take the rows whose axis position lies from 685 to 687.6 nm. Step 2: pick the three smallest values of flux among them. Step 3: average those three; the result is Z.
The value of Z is 25.5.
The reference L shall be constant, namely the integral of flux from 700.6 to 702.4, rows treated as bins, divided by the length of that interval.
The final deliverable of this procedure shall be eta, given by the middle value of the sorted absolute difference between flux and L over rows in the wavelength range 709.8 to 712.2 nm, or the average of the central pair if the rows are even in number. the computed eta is 0.66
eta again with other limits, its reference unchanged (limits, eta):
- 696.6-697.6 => 5.06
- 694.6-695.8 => 0.91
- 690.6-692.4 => 0.96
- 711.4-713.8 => 0.70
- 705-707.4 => 0.71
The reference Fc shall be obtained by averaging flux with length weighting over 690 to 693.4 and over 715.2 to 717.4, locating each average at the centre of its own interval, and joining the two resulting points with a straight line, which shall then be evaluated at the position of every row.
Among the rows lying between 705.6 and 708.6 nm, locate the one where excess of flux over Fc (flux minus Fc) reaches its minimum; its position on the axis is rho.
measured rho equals 708.50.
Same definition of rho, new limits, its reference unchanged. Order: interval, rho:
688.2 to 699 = 697.40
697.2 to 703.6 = 697.40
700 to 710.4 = 708.50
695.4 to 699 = 697.40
